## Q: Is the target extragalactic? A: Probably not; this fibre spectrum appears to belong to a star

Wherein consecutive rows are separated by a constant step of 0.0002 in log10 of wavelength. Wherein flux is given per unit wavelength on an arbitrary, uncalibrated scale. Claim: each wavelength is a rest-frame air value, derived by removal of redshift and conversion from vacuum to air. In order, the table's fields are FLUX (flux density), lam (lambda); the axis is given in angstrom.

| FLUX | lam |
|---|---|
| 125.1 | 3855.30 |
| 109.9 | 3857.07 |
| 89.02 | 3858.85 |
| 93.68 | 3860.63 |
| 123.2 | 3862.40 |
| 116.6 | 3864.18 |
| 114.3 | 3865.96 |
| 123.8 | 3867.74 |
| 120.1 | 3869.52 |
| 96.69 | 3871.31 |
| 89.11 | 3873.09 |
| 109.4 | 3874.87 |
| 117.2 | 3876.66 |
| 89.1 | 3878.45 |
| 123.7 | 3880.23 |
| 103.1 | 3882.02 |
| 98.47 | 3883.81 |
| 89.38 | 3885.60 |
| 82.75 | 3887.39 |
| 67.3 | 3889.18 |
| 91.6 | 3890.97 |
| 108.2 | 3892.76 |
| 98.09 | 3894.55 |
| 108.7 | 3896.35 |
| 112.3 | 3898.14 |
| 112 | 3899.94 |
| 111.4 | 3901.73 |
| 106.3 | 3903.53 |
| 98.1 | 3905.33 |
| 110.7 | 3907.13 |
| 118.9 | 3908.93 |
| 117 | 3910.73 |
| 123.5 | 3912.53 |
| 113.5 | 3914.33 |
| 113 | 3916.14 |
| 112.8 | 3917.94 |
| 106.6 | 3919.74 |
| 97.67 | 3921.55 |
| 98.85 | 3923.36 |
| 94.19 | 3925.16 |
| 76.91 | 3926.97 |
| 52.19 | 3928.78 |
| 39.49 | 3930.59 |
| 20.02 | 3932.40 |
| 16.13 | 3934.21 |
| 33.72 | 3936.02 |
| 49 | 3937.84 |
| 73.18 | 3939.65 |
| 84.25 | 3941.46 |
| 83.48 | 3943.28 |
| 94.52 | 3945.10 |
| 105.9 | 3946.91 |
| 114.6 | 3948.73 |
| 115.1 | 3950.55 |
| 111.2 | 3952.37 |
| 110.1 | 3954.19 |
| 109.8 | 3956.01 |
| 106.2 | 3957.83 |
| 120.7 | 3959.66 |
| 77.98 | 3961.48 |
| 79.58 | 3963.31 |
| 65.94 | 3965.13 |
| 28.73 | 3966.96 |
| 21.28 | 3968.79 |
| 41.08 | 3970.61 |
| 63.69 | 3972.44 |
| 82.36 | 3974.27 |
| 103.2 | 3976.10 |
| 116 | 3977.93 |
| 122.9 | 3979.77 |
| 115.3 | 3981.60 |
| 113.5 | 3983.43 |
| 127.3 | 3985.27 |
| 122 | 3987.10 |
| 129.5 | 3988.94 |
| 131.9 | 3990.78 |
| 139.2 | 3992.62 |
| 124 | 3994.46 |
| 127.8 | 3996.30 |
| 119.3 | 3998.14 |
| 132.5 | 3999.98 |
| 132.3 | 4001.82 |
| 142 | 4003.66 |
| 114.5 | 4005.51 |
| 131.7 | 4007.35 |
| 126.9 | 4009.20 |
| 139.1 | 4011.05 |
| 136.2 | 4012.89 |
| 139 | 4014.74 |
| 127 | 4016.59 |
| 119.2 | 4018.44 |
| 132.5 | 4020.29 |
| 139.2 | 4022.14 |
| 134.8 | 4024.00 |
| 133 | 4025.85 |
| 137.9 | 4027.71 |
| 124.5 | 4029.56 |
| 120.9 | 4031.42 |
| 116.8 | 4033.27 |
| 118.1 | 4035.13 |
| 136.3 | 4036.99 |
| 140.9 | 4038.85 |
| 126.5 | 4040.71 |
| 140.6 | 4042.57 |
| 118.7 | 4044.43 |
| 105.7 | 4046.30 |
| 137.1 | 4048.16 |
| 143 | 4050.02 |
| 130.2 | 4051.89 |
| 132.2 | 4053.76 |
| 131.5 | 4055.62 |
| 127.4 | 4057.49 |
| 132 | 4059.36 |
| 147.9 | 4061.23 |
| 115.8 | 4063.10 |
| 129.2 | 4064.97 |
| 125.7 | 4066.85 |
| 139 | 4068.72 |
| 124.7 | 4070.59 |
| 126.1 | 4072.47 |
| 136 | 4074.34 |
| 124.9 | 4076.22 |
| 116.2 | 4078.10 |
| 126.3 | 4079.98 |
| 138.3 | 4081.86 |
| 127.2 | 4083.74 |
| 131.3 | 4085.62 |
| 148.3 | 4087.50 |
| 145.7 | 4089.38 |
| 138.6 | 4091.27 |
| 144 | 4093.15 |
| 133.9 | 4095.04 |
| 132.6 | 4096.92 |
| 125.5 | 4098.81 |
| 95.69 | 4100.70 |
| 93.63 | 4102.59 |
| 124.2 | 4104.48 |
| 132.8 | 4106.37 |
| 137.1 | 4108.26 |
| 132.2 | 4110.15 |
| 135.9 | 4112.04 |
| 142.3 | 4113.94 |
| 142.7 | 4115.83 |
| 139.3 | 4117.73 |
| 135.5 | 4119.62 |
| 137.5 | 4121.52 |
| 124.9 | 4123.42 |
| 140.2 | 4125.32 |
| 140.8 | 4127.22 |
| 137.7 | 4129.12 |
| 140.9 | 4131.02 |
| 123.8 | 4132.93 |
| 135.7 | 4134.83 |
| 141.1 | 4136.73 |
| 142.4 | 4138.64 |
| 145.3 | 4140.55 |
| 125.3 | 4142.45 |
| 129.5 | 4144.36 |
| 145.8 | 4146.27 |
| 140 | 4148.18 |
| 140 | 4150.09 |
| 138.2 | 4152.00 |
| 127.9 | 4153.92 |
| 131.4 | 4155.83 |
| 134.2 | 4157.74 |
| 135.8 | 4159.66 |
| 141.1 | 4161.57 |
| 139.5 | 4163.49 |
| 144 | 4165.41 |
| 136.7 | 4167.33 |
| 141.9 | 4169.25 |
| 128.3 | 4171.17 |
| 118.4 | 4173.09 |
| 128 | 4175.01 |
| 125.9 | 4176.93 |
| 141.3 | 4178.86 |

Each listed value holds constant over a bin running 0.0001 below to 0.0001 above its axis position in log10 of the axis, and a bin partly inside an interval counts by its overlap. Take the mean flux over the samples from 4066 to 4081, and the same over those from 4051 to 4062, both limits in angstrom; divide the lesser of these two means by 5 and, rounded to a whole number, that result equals 25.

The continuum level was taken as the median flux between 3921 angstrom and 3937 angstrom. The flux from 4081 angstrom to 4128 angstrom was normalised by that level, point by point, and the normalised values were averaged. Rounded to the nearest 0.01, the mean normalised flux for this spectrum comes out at 2.54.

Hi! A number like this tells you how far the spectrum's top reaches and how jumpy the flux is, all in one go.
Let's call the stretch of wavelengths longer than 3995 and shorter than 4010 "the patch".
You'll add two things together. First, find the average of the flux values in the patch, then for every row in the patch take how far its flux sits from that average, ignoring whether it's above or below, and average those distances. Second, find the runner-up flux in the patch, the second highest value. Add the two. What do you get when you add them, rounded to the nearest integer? 139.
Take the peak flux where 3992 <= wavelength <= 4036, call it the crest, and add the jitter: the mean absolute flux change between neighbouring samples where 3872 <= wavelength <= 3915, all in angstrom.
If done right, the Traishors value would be 154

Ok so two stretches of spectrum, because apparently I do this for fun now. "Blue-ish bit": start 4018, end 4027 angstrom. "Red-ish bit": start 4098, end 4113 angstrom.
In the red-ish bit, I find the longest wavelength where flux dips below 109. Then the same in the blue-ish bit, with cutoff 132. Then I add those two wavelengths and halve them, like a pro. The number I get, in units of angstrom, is 4060.5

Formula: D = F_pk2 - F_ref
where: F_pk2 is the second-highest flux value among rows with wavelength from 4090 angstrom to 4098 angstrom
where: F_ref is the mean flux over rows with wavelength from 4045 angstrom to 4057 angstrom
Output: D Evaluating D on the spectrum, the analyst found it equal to 9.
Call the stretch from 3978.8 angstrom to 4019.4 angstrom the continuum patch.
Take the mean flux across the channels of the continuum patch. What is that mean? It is 128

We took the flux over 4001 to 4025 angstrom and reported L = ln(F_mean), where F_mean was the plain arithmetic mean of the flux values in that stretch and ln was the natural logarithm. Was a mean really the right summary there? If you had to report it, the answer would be 4.88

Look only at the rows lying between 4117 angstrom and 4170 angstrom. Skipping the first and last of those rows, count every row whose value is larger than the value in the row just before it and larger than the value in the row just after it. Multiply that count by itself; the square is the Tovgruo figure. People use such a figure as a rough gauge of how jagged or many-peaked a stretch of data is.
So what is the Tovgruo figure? 49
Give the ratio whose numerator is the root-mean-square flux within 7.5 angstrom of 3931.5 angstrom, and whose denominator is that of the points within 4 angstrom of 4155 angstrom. 0.41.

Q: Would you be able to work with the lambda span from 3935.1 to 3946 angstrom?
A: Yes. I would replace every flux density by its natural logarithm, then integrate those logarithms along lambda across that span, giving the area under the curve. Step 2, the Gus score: 46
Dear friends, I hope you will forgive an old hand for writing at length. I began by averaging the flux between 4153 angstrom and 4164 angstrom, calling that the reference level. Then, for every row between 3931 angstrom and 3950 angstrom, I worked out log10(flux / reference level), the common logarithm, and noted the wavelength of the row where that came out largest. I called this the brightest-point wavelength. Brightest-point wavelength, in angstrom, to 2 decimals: 3948.73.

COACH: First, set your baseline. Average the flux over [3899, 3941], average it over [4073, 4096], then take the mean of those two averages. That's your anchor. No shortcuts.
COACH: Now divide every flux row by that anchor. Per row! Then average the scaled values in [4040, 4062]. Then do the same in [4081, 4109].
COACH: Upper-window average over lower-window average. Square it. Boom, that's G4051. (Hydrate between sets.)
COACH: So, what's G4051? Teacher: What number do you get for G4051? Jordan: 1.0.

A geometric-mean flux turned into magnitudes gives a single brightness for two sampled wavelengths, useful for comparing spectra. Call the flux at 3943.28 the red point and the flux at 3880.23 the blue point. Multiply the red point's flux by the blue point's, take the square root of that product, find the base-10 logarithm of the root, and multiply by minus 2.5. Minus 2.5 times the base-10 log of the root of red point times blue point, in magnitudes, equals -5.02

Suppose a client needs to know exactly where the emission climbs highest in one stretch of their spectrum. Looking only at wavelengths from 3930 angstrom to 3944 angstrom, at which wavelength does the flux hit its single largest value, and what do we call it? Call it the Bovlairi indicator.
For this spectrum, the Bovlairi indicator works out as 3941.46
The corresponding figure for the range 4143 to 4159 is 4146.27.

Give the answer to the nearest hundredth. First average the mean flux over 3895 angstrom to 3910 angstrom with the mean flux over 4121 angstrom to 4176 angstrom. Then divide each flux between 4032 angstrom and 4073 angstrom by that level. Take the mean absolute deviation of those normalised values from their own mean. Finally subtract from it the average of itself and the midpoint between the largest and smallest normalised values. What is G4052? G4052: -0.48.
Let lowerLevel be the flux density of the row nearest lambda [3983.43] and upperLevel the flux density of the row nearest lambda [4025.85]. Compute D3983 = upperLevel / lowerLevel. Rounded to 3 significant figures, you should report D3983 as 1.17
